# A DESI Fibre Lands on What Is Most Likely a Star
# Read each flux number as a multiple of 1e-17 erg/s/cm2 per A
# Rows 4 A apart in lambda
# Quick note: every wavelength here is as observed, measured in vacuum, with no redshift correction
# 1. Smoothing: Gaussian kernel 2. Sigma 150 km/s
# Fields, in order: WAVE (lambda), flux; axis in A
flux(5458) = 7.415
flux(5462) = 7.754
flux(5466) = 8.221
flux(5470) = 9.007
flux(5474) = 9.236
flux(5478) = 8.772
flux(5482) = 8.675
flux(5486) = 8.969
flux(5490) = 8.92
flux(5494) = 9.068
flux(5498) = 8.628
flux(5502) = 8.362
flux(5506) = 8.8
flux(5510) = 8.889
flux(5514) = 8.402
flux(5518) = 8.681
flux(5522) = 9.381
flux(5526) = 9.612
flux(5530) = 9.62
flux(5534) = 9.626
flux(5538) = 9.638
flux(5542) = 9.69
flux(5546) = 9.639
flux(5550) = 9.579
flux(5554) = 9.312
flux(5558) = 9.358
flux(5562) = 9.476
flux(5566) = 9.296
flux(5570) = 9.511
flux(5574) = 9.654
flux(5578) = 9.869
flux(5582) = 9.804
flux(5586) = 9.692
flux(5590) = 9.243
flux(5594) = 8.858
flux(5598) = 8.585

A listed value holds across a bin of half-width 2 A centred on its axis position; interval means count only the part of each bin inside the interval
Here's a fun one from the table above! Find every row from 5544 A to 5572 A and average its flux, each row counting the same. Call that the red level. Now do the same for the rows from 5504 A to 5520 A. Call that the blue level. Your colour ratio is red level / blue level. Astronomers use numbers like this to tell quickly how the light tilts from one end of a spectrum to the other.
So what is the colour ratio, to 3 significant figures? 1.09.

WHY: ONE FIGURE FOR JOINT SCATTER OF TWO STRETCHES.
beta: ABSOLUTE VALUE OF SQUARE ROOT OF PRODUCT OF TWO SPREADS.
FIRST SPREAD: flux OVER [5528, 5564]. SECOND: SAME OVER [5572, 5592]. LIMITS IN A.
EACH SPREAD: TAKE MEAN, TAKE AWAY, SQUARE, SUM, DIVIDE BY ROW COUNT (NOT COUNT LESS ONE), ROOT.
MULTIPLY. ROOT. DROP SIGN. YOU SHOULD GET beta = 0.167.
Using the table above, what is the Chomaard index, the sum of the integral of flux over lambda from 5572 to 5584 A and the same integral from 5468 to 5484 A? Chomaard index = 260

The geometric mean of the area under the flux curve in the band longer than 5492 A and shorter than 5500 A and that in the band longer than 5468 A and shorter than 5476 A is 71.9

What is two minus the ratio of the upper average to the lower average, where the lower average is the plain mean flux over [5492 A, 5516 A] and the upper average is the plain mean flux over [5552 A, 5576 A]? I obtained 0.91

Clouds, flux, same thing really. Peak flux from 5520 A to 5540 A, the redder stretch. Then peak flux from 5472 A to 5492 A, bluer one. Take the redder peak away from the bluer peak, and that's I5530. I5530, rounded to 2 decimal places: -0.40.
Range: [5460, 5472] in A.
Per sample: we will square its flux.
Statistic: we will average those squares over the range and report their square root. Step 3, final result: 8.3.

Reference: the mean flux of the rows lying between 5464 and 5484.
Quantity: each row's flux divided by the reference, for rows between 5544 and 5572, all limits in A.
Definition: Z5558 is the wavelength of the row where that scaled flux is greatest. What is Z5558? 5546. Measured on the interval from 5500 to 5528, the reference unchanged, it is 5526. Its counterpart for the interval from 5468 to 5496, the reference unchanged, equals 5474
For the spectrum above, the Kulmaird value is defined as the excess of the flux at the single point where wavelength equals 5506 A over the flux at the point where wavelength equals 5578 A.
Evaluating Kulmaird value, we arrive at -1.07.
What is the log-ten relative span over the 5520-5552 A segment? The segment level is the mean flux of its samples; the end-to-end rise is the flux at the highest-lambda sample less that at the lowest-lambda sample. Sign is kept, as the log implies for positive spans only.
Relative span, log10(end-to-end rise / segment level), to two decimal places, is -1.69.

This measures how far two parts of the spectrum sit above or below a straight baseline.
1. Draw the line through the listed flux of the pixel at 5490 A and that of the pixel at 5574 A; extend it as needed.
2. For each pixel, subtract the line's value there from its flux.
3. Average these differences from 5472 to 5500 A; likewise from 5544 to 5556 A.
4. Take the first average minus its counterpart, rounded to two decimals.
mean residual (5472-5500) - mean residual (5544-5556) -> -0.06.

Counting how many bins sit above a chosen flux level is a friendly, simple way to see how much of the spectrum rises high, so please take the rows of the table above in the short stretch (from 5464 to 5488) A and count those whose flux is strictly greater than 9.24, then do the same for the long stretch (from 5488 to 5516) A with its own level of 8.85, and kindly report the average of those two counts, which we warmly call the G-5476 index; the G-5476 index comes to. 1.5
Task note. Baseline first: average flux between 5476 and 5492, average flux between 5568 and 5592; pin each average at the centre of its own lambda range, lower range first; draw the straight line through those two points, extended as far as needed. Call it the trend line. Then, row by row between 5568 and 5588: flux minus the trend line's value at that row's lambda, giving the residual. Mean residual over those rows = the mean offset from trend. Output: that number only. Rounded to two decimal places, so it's 0.09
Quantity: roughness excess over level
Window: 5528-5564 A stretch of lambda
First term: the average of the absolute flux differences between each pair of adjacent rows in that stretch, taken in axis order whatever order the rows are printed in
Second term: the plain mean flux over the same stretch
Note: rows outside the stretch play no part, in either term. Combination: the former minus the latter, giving -9.5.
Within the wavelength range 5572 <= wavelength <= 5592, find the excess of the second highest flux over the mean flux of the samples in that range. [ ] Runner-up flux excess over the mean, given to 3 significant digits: 0.152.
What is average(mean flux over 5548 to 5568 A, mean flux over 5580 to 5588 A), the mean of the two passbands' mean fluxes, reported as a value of 9.58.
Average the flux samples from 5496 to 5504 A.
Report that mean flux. 8.5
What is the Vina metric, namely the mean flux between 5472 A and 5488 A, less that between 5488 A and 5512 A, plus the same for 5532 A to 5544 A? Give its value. 9.8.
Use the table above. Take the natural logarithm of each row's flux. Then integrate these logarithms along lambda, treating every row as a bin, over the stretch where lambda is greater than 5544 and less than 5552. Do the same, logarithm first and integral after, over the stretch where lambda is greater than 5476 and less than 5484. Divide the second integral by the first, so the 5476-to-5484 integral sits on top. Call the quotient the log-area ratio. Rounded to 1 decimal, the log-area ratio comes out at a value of 1.0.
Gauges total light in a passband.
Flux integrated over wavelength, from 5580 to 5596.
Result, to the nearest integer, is 150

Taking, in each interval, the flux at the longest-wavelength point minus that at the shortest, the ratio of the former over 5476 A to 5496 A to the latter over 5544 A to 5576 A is 20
